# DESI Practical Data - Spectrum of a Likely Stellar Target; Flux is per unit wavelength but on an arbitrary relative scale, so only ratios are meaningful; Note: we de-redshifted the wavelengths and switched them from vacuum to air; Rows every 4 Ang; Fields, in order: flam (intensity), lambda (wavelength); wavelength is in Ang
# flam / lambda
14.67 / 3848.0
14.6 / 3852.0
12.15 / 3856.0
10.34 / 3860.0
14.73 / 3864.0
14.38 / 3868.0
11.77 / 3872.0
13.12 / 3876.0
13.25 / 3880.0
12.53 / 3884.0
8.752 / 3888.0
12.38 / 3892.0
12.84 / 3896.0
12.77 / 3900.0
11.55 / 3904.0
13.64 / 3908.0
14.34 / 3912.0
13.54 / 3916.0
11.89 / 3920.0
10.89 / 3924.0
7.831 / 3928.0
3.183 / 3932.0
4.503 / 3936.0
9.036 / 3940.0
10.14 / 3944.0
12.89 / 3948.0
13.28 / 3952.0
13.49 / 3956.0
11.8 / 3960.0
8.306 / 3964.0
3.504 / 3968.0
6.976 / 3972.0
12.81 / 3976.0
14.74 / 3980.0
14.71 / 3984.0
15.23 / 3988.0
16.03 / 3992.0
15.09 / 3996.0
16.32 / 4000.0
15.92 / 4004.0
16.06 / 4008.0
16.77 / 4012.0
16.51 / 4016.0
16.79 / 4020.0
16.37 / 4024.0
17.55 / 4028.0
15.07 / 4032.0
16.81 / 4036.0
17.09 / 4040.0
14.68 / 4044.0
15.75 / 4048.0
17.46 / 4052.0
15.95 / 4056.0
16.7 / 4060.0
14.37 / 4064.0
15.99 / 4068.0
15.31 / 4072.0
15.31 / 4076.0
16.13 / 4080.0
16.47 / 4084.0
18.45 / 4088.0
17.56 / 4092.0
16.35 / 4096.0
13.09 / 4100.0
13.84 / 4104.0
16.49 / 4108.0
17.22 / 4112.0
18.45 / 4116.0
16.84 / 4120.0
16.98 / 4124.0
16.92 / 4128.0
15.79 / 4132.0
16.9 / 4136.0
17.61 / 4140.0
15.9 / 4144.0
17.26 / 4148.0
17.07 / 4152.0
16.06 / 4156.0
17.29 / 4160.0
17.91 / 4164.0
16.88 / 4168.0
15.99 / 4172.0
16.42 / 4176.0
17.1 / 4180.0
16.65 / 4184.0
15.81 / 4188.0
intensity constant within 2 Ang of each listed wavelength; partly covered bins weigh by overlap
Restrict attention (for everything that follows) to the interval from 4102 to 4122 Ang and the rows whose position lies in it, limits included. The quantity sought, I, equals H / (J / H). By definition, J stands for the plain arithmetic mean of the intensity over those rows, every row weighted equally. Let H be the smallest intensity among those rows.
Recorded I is 12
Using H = 13.84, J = 16.6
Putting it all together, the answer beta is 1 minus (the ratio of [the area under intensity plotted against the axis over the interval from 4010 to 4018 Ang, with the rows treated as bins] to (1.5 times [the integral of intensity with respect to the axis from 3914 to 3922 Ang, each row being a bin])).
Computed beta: 0.13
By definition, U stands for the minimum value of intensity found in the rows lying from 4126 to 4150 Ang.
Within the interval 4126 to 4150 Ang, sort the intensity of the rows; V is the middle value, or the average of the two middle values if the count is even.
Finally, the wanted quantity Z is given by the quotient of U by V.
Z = 0.93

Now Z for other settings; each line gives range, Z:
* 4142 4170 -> 0.93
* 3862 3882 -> 0.89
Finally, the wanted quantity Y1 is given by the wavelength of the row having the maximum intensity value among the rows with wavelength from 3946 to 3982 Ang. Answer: 3980.0 Ang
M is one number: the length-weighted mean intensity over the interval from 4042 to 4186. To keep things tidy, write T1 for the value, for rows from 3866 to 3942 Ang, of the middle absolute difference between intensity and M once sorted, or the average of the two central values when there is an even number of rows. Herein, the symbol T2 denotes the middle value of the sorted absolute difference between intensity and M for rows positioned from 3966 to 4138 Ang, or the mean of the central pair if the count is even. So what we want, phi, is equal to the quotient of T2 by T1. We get 0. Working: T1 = 4.0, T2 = 0.7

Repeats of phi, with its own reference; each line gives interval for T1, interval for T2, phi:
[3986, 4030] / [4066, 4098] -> 2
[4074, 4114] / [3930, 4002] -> 4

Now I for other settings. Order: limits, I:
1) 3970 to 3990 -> 4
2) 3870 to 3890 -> 6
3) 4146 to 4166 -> 15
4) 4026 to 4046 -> 13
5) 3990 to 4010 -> 14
